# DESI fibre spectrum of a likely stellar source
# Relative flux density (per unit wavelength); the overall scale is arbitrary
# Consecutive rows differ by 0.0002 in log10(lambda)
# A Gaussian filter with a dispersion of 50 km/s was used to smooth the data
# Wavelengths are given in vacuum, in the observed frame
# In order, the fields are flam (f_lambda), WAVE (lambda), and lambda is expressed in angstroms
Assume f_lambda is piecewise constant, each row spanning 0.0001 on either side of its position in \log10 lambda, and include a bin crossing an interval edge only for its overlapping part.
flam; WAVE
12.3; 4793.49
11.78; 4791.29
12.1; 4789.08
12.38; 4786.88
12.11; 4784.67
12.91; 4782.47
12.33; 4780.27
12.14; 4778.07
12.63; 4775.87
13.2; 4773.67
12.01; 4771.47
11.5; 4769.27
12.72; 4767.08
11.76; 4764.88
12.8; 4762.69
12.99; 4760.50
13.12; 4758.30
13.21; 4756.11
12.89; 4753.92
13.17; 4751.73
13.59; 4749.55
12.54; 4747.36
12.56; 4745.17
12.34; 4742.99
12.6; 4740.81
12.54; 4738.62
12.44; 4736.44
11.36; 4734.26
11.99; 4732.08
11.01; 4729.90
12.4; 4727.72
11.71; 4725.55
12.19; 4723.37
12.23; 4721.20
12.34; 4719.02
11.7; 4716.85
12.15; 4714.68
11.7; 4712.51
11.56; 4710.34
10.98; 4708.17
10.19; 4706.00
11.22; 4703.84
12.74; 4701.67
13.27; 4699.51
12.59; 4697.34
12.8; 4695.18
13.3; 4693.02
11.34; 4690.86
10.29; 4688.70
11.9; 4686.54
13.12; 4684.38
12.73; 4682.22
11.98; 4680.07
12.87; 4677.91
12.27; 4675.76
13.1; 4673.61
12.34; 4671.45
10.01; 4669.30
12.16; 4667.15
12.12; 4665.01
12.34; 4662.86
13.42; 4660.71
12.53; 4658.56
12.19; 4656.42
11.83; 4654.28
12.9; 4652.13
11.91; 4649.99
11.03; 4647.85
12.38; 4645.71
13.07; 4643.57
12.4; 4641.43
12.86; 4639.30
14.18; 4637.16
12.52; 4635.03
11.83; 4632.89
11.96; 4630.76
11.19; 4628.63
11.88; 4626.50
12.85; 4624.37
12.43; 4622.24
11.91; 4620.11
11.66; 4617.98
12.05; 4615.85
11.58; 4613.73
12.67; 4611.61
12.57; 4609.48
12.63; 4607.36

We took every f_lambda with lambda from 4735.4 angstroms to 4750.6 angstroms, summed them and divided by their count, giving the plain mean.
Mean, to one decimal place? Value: 12.7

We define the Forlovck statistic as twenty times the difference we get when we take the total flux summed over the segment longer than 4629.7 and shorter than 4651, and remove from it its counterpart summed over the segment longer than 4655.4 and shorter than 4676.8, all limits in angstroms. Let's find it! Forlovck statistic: 33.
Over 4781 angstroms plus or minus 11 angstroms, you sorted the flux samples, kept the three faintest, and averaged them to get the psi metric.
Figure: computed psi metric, 12.0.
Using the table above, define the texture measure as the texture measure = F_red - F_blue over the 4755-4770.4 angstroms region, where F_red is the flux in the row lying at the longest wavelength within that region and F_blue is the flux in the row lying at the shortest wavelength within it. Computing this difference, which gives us -1.7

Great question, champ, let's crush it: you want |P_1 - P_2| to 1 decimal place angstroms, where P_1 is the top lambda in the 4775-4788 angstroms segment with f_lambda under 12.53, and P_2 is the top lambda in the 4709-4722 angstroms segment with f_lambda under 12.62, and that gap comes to 65.7 angstroms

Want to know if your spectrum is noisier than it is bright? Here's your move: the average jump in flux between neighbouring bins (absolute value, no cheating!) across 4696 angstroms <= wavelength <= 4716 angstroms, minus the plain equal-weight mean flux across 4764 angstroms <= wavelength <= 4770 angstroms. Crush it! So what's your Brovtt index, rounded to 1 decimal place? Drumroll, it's -11.3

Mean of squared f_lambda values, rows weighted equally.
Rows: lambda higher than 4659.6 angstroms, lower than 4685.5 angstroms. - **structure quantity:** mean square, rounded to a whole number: 154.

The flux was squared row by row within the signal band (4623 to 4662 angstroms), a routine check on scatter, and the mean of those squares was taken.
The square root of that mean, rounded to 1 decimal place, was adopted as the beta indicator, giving 12.4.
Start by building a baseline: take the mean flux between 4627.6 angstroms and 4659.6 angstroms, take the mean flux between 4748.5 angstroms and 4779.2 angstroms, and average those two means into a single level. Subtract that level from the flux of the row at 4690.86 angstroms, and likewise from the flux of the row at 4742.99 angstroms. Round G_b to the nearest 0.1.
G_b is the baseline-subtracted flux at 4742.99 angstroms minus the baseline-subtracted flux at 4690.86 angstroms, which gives 1.0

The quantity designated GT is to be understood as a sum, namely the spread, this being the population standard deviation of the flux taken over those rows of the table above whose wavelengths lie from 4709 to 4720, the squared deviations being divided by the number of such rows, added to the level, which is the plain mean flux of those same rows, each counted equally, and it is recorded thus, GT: 12.2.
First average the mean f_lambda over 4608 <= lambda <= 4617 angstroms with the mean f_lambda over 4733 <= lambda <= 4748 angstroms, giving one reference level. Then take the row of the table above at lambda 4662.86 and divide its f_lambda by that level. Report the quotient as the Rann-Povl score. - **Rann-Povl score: 1.00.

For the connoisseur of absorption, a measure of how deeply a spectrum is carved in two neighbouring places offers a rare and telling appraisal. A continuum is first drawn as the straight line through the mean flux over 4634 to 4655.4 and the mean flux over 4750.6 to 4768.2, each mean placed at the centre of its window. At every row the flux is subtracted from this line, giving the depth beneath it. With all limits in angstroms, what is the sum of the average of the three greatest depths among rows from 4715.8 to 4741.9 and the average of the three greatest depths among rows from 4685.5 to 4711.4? 3.6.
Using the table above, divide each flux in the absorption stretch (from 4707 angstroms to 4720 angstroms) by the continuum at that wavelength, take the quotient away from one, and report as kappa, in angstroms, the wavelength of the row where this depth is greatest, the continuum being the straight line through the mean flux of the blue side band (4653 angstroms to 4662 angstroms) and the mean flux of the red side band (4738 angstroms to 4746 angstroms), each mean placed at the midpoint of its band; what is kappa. 4708.17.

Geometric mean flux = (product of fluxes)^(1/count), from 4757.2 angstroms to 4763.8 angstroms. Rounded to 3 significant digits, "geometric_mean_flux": 13.0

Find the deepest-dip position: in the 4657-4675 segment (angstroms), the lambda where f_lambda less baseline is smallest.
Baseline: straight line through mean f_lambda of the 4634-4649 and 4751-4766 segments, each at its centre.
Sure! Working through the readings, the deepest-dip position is 4669.30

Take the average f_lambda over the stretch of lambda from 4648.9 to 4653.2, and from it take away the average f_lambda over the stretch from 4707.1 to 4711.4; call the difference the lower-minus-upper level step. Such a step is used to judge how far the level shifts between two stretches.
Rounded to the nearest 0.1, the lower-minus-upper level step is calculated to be 1.1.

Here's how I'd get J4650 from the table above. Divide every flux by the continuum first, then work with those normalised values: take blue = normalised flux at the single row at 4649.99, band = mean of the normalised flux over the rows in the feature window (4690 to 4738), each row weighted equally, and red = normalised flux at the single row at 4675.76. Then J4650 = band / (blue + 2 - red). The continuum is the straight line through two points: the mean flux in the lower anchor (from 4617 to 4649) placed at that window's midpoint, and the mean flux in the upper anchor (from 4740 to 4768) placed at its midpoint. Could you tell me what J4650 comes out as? 0.479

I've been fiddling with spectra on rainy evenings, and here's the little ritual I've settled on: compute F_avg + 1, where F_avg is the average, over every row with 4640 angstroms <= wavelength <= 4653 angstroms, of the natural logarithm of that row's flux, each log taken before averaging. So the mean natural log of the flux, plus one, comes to 3.51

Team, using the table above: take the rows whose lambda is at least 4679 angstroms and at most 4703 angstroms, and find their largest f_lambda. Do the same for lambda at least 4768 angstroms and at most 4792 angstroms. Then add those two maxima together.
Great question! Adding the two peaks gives 26.5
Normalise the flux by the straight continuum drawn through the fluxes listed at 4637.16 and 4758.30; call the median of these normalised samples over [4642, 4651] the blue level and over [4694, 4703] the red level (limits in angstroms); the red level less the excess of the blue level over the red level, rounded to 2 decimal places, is 1.01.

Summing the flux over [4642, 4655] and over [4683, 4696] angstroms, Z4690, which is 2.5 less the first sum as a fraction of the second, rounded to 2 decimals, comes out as 1.49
